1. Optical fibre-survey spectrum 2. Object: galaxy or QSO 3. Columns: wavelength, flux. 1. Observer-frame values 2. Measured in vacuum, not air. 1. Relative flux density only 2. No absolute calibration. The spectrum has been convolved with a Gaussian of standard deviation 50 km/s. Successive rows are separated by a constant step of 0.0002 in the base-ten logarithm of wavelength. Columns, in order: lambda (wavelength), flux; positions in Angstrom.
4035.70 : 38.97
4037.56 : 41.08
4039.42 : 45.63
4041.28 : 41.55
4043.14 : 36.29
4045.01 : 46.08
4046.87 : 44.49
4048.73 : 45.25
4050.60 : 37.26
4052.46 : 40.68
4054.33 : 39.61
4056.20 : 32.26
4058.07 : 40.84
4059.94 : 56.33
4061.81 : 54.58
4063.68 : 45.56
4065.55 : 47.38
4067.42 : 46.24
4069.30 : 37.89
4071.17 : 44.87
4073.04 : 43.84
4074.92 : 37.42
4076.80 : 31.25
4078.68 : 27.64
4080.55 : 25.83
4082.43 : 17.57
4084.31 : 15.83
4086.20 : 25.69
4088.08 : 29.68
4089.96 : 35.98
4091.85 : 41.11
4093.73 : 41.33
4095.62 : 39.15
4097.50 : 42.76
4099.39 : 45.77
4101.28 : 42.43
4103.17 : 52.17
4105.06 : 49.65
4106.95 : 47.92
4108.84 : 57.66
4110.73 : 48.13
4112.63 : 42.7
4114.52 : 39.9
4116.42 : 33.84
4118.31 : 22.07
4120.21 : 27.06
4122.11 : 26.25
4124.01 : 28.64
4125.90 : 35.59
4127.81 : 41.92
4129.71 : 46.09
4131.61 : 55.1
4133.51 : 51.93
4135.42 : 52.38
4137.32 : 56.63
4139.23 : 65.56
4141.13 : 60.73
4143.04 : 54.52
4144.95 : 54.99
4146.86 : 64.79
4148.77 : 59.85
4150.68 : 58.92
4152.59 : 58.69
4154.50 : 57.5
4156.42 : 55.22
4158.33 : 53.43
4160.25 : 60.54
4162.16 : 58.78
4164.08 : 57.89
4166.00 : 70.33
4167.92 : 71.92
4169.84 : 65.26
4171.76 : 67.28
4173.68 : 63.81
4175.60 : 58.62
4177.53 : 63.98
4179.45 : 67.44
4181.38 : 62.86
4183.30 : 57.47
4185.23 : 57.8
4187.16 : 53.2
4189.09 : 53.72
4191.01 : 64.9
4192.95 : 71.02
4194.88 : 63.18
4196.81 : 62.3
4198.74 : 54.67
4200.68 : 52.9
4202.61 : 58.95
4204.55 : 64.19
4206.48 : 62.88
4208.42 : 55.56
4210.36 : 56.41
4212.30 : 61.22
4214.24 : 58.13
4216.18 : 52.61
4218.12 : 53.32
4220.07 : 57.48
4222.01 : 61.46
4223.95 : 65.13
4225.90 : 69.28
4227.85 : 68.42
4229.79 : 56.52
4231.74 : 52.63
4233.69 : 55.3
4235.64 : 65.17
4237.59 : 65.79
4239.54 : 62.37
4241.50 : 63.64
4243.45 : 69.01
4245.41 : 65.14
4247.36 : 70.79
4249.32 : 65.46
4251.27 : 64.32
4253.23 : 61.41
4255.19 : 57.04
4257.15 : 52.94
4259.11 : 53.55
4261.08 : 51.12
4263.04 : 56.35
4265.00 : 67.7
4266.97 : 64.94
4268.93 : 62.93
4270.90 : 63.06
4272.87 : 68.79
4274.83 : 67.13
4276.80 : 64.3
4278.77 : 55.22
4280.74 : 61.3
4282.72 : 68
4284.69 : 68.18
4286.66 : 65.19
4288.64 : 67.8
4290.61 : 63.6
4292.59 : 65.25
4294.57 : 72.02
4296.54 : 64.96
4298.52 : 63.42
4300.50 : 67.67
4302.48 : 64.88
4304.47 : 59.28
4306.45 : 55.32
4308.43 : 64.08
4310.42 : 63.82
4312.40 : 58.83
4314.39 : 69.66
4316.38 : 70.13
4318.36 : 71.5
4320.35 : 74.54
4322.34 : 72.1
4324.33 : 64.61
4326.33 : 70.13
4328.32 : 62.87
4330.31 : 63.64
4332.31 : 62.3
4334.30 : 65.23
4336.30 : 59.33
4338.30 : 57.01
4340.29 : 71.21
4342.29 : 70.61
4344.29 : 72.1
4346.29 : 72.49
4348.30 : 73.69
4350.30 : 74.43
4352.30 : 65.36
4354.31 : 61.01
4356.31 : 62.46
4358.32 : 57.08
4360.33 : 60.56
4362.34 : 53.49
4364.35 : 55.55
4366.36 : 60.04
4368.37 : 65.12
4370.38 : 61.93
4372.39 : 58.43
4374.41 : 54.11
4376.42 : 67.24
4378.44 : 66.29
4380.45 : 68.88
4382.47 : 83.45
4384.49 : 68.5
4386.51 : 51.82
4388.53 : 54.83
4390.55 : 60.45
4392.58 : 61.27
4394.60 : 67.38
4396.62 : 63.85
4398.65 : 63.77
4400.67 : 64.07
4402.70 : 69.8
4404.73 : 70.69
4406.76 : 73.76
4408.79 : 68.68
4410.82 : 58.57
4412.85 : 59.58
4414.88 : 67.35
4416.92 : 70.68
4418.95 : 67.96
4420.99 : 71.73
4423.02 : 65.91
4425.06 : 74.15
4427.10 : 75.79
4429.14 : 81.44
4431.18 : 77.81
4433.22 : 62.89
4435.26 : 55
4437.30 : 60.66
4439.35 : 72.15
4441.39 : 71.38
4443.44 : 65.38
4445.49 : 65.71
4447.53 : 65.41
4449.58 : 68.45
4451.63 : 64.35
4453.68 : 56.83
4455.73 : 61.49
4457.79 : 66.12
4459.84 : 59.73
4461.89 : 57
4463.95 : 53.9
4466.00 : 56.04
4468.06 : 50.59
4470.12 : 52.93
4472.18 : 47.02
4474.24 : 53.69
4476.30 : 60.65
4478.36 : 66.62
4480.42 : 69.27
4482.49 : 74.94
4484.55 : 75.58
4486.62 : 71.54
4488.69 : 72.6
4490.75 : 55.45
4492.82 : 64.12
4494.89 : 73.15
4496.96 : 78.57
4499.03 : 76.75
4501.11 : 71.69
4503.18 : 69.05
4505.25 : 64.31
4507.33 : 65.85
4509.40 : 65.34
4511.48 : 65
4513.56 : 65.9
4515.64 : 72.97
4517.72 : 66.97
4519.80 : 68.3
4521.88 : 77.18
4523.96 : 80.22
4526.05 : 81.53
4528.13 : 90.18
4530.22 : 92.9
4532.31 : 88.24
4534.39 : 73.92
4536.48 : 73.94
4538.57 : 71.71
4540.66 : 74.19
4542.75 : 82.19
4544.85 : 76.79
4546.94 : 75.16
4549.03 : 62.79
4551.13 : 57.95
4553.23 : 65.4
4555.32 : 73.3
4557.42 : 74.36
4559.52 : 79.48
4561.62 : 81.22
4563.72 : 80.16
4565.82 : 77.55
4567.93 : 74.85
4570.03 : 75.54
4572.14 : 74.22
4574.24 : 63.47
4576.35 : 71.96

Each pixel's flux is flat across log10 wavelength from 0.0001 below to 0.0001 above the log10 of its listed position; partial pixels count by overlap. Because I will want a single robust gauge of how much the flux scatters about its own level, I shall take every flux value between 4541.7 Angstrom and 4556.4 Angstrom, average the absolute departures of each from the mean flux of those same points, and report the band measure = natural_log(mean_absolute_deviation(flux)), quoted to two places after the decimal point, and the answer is 1.98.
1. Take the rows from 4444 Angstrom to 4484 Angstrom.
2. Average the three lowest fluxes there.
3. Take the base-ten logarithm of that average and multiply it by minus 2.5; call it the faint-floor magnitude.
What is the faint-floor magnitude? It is -4.25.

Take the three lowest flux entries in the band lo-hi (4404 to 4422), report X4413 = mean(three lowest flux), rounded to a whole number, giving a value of 62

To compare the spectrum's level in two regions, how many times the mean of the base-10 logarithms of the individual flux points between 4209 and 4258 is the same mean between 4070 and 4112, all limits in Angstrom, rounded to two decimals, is 1.14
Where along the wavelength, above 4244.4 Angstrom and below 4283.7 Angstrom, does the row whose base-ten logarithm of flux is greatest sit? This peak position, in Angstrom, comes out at 4247.36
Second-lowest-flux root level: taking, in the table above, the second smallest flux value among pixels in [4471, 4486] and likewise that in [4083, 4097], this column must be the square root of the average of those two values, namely 6.3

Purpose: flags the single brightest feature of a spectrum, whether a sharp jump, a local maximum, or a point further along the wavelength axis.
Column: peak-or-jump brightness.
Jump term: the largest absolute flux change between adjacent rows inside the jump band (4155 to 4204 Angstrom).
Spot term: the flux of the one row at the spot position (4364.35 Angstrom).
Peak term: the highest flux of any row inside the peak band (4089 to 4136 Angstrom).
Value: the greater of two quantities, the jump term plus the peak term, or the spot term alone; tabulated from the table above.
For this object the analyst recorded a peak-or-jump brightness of 70.1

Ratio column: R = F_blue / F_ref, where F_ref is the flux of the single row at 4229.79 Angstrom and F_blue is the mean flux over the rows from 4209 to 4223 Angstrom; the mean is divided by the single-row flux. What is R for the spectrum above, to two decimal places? 1.01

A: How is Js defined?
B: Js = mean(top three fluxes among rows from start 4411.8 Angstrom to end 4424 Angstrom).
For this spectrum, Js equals 70.1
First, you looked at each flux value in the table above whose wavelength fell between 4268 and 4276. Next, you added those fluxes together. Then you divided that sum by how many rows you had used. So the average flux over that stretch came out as 65.5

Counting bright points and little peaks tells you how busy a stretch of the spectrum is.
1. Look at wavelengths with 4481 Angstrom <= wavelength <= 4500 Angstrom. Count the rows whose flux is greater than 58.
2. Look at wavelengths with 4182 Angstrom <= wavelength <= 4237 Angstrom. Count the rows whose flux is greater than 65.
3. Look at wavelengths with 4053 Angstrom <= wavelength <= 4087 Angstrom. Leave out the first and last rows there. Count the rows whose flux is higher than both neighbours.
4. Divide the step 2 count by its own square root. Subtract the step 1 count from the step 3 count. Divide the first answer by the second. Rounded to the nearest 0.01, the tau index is -0.45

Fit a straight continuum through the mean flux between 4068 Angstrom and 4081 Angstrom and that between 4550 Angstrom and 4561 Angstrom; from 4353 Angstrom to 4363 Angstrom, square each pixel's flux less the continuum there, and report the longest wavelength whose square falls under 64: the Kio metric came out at 4362.34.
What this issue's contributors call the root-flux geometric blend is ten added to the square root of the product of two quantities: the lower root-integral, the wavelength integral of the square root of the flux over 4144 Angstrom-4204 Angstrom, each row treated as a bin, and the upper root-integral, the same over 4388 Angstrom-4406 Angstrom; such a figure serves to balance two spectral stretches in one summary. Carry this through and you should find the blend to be 270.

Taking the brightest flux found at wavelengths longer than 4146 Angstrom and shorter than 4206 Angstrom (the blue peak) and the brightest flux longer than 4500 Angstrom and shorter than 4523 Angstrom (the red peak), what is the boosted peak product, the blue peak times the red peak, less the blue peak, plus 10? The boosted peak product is 5489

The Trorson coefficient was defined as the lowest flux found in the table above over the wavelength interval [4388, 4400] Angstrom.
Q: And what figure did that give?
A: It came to 54.83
